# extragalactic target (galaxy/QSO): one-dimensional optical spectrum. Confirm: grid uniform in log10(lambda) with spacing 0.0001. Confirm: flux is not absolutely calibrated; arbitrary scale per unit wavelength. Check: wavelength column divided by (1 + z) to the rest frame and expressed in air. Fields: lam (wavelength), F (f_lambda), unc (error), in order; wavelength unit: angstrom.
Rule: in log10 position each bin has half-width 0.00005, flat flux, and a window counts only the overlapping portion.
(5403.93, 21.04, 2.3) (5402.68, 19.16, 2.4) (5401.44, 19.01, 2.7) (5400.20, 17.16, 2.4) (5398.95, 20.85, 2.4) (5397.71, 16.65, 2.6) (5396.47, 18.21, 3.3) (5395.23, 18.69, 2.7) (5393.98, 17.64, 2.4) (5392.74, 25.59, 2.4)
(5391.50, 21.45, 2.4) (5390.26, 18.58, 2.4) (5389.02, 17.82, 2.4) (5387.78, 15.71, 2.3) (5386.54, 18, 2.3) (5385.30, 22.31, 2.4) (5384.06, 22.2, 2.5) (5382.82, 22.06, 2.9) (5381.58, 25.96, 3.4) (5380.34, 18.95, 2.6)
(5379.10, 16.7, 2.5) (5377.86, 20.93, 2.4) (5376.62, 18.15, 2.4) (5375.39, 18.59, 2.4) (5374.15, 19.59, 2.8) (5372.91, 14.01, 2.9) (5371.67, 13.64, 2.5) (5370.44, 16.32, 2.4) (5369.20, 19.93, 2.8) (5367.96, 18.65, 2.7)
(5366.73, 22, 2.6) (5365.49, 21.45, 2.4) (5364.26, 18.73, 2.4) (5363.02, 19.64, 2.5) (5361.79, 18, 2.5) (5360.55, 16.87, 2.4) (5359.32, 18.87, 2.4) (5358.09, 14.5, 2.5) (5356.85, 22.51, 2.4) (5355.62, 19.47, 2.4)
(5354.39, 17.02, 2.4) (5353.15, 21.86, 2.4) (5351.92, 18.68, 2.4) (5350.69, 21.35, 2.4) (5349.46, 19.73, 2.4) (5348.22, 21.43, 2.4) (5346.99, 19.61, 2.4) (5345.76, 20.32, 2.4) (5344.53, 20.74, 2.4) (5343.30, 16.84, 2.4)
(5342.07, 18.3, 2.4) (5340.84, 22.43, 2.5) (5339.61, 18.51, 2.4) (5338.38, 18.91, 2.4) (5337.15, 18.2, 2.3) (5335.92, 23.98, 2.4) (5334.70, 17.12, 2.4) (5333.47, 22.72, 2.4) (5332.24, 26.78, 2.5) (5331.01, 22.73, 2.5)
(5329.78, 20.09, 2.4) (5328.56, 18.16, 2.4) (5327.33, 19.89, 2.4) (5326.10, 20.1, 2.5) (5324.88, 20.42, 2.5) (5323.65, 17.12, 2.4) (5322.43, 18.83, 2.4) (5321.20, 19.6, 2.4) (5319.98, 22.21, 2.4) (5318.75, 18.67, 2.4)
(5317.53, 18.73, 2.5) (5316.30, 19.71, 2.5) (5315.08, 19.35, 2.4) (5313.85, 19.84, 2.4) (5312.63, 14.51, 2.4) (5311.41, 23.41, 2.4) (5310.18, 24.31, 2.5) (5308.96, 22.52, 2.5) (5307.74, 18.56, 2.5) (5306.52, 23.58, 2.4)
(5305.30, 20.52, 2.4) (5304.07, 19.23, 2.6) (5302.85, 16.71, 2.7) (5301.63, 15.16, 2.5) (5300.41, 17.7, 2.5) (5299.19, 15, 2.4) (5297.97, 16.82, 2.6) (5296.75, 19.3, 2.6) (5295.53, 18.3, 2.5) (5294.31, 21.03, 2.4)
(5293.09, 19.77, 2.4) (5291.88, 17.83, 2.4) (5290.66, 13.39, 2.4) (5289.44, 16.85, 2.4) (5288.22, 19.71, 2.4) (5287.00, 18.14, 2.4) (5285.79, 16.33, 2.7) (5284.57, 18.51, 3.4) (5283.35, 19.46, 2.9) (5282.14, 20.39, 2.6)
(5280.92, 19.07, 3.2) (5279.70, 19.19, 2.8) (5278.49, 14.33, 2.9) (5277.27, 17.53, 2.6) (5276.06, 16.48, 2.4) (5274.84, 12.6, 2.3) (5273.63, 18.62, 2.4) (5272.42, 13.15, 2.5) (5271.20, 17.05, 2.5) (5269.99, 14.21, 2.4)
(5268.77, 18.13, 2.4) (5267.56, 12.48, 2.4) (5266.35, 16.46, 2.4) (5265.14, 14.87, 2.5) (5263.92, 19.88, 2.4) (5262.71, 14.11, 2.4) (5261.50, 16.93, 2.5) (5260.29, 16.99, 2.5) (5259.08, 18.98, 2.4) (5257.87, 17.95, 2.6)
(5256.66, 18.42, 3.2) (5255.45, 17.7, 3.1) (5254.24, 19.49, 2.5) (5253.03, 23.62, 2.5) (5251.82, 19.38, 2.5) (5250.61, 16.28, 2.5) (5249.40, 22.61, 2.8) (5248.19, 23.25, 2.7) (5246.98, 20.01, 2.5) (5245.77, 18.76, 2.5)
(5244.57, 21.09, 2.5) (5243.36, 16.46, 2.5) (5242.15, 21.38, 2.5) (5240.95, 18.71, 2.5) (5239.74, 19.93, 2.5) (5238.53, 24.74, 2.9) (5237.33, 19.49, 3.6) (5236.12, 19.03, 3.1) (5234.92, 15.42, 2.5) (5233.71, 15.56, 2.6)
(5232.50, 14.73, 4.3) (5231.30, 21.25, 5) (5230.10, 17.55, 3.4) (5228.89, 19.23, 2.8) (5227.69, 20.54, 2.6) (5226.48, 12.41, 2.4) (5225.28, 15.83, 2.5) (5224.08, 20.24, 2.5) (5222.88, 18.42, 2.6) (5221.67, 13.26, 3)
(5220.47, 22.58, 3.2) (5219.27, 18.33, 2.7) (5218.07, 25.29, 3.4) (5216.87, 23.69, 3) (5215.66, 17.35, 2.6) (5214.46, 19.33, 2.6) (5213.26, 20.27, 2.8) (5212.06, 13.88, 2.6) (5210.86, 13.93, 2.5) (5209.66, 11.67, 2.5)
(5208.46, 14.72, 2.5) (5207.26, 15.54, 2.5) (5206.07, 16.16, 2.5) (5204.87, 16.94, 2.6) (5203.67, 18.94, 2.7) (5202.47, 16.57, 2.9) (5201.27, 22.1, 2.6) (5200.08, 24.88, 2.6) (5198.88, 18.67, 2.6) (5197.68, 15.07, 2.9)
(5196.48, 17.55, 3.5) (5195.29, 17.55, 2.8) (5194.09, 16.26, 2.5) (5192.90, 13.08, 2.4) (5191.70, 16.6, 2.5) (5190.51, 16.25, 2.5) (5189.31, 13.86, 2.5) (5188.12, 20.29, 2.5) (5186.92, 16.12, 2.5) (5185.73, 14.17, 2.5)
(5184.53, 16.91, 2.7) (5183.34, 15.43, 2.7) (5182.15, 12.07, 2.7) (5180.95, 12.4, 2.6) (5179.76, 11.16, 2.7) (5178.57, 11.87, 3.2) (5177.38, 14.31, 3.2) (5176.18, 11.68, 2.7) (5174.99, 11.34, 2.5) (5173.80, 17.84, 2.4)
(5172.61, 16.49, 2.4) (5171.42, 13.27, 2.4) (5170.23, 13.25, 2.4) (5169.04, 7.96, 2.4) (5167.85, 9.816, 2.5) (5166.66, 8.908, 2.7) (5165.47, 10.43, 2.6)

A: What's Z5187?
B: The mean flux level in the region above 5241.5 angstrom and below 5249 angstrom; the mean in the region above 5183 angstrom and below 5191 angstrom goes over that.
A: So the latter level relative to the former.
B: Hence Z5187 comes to 0.80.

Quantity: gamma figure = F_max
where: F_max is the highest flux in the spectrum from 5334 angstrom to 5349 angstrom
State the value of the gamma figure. 23.98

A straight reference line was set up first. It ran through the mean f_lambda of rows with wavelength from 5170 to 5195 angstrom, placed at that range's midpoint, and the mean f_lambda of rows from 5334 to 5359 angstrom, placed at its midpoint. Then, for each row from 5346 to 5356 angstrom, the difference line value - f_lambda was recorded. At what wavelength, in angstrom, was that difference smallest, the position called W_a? 5353.15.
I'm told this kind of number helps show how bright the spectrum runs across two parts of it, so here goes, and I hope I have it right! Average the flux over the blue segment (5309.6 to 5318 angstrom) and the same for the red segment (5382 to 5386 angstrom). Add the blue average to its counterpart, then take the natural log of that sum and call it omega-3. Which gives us 3.74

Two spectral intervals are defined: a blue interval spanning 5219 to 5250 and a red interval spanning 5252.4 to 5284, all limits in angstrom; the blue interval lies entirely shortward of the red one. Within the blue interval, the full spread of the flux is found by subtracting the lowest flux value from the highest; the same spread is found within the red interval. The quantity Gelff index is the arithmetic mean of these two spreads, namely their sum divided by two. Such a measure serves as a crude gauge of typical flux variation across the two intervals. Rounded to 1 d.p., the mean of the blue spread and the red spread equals 11.7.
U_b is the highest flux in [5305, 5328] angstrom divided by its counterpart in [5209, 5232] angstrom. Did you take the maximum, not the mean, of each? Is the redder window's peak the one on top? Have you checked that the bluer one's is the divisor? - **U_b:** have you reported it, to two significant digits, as 0.96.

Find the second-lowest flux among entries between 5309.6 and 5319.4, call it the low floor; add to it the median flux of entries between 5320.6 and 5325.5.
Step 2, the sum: 37.9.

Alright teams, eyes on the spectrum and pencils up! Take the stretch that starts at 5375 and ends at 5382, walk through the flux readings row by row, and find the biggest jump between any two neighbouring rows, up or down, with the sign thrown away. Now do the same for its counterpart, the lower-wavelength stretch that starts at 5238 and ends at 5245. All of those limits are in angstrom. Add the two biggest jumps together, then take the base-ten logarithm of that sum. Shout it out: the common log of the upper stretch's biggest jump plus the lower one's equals 1.08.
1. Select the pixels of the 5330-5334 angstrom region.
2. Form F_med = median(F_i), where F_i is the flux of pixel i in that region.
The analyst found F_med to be 22.7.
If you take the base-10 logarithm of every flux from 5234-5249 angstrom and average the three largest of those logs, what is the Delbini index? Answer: 1.36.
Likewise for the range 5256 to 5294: 1.30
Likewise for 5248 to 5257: 1.36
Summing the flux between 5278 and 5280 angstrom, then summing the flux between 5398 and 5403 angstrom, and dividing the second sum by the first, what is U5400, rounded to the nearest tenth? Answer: 2.3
